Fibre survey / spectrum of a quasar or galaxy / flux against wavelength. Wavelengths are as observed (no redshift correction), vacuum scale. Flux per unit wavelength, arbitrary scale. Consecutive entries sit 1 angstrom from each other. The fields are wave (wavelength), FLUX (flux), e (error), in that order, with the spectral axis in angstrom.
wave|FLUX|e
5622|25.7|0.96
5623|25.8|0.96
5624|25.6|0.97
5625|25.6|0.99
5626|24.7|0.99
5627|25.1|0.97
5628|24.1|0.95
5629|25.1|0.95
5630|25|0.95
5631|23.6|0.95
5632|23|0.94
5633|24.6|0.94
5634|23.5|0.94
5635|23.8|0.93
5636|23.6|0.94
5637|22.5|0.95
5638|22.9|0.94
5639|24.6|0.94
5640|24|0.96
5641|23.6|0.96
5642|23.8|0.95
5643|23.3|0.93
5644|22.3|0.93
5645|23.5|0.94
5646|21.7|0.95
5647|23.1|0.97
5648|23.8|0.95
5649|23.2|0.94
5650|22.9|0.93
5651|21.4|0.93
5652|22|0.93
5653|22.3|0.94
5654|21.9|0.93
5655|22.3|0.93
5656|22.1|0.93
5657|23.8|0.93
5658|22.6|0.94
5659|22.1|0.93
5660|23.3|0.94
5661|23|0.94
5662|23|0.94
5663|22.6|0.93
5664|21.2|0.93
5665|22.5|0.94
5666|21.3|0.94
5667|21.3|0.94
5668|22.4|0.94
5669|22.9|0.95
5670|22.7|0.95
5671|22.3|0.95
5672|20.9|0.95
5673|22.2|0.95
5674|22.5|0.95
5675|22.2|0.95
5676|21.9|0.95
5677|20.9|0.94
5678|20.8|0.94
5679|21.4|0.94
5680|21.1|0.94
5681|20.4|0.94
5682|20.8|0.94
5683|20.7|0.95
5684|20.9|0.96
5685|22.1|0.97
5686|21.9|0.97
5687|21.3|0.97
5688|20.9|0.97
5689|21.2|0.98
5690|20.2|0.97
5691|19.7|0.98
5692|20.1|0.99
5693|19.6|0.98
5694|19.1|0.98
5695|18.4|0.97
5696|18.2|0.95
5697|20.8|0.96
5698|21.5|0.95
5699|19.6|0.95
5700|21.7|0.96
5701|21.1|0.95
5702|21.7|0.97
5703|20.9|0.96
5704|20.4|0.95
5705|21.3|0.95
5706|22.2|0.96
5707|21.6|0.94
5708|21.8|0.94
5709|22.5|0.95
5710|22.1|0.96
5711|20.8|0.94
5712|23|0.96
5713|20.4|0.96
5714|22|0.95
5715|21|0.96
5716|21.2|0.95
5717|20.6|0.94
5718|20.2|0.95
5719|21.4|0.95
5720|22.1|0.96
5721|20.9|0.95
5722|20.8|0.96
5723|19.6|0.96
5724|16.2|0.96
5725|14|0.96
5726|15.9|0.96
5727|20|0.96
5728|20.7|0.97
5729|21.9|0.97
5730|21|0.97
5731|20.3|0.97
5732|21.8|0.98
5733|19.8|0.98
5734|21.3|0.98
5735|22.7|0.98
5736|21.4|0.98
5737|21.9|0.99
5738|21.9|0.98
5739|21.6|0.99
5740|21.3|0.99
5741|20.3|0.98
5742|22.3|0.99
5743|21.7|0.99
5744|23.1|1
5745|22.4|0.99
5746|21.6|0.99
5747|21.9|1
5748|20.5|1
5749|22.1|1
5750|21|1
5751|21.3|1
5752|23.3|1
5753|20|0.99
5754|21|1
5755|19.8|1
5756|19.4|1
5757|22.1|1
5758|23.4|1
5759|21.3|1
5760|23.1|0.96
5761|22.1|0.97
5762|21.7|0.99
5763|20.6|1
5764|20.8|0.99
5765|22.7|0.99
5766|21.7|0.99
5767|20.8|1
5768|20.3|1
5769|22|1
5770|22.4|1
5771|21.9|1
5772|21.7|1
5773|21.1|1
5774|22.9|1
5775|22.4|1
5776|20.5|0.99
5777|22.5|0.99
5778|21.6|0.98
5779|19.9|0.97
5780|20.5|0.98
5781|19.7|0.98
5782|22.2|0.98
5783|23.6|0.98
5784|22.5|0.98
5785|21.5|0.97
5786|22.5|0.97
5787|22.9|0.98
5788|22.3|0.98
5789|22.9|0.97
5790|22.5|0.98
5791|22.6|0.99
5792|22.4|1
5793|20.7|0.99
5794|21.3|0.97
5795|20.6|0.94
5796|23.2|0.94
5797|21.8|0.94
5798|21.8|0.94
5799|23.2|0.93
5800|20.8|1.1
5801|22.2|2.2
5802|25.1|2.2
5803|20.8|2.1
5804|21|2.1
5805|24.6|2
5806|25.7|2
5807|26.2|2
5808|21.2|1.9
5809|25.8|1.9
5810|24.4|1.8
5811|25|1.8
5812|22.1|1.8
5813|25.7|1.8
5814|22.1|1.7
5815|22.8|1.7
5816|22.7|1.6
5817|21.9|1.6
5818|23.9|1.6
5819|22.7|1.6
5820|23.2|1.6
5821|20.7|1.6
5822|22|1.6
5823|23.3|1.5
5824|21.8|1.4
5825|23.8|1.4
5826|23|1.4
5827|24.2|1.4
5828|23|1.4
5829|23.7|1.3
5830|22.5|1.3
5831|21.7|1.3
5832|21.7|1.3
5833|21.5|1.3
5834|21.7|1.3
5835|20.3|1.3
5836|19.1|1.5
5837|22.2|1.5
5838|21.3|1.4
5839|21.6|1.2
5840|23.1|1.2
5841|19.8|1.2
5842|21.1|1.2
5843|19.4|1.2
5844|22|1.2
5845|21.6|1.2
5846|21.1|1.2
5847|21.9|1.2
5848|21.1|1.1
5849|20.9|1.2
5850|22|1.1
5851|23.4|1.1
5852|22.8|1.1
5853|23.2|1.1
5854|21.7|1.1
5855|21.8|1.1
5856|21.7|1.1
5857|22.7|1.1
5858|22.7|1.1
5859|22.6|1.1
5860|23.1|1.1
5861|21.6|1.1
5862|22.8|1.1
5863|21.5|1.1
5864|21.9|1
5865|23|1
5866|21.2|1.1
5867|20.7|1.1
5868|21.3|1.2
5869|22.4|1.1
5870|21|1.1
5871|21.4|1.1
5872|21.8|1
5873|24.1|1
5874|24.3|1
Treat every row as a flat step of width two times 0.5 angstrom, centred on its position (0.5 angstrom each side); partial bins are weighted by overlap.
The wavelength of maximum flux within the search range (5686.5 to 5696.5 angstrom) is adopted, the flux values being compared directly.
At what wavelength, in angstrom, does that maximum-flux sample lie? 5687 angstrom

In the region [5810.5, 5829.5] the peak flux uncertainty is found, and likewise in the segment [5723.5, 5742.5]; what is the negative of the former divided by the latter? -1.8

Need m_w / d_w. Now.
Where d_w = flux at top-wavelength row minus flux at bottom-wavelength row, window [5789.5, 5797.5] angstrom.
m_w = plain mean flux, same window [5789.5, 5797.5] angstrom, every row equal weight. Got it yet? -31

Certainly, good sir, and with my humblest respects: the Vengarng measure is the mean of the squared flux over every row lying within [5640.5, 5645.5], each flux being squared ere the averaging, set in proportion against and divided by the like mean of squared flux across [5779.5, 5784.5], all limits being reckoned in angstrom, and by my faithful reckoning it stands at 1.15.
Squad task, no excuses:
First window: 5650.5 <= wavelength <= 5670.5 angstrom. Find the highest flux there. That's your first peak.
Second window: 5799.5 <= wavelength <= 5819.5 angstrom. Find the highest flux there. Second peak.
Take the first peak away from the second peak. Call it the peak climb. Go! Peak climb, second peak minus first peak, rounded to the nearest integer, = 2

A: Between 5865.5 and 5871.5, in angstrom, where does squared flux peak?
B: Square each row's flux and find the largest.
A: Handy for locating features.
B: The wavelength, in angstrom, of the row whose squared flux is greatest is 5869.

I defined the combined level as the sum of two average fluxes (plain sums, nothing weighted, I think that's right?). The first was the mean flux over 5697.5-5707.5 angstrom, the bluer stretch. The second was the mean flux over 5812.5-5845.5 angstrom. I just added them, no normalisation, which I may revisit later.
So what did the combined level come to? 43.4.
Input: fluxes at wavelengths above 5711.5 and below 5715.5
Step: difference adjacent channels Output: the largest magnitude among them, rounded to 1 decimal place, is 2.6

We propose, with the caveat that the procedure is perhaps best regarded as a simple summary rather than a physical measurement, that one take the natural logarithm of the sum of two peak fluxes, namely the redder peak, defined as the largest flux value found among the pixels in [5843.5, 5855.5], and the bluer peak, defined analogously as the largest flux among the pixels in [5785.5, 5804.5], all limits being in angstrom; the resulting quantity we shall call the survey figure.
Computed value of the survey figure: 3.88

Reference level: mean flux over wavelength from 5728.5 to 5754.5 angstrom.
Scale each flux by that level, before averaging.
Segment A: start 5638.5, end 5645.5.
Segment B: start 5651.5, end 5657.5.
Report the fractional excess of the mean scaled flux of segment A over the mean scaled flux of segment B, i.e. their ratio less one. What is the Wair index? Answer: 0.053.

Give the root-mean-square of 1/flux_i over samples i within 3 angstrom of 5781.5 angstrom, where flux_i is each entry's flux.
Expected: 0.0470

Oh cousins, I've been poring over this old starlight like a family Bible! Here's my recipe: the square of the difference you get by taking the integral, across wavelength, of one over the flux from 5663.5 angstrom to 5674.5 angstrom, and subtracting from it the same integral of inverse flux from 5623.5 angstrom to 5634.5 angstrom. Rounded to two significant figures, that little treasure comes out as 0.0026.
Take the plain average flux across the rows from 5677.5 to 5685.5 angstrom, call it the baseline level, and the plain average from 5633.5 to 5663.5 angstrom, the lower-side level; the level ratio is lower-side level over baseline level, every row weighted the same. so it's 1.09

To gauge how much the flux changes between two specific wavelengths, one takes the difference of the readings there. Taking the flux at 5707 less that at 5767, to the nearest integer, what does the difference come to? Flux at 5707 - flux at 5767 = 1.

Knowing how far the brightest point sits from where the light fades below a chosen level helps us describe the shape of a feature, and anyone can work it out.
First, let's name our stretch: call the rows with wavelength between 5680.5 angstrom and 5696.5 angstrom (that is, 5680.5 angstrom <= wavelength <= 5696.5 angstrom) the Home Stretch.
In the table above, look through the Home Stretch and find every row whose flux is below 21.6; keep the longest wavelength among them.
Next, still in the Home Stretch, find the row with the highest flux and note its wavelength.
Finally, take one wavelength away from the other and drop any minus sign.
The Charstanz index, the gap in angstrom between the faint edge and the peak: 11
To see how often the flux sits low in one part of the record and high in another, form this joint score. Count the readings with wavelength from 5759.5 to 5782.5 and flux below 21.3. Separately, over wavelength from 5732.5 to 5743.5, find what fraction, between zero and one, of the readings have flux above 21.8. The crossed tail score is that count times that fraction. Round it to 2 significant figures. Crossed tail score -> 3.3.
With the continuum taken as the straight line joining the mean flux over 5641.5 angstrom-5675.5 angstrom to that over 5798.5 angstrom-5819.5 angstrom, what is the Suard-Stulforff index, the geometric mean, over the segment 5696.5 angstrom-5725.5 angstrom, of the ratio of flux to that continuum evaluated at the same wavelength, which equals 0.910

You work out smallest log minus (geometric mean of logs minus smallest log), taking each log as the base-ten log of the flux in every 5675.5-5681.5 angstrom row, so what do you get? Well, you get 1.30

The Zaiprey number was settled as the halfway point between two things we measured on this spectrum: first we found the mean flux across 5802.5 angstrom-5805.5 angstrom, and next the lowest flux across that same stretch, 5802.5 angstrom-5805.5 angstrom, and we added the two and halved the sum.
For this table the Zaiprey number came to 21.5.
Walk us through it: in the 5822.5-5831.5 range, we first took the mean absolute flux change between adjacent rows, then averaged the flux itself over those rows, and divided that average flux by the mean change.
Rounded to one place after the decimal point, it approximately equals 19.6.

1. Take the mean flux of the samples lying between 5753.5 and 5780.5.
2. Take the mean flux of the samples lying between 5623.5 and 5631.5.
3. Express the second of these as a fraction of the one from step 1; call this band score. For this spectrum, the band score 1.16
